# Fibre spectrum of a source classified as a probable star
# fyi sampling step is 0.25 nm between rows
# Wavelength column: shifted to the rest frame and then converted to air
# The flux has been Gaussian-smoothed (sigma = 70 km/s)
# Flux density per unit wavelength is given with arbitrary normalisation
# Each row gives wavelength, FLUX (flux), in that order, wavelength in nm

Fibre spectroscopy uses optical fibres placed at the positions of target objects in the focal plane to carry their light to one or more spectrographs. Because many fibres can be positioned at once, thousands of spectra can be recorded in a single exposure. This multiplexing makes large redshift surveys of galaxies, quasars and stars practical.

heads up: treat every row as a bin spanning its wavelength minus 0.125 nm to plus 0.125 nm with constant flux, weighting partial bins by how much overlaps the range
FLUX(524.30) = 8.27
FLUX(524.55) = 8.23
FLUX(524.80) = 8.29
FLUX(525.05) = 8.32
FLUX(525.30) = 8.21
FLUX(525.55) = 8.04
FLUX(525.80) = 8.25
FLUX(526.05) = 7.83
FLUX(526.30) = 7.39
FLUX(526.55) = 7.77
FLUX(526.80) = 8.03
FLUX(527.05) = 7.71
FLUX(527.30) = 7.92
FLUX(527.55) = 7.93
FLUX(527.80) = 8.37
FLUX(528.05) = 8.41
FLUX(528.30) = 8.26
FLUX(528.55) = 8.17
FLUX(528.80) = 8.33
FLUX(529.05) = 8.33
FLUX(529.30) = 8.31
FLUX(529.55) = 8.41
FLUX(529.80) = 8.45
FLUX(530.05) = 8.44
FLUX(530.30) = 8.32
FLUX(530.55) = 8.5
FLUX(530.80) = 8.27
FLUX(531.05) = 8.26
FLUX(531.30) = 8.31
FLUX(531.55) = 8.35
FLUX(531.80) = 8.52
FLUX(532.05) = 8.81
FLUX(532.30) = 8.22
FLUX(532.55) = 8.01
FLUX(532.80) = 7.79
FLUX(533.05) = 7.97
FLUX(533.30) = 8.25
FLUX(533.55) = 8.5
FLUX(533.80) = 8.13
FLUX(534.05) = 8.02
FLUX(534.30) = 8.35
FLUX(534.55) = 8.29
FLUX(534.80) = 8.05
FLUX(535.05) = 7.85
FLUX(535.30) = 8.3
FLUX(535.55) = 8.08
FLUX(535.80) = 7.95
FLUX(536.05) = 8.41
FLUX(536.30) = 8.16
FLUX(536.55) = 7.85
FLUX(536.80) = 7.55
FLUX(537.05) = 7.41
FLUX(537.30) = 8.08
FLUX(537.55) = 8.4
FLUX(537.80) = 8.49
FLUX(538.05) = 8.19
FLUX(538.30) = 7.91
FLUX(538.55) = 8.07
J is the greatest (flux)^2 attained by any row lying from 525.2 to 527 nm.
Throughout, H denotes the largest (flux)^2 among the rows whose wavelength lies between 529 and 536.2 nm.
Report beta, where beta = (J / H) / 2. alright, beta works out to 0.438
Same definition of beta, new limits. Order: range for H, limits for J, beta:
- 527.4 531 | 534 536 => 0.483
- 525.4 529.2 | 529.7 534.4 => 0.549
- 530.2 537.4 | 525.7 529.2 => 0.456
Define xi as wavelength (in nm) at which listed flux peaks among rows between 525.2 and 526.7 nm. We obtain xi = 525.80 nm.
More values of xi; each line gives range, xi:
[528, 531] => 530.55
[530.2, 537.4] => 532.05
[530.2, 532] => 531.80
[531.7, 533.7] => 532.05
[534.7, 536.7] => 536.05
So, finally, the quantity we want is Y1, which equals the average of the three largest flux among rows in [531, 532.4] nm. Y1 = 8.56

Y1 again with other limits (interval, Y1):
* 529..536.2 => 8.61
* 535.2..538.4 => 8.43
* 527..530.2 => 8.43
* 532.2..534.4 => 8.37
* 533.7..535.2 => 8.26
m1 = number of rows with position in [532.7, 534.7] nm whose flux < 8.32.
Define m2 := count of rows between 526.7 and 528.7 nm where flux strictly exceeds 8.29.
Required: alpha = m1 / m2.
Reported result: 3.0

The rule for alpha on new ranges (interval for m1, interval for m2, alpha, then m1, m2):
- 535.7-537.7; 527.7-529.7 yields 1.0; 6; 6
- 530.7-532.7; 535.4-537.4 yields 5.0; 5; 1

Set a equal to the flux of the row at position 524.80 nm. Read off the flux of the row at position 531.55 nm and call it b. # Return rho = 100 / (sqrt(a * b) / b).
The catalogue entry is 100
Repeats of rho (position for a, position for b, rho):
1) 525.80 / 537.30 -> 99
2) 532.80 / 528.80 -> 103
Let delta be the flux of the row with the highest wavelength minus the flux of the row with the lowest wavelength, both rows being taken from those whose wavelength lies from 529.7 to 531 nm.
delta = -0.2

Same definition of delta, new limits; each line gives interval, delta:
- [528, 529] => -0.1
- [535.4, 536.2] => 0.3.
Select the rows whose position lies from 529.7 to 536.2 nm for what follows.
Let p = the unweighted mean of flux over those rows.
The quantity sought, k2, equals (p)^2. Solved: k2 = 68.0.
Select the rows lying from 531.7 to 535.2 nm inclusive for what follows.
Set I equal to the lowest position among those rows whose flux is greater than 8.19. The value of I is 531.80 nm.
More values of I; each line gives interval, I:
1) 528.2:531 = 528.30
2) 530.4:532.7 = 530.55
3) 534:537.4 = 534.30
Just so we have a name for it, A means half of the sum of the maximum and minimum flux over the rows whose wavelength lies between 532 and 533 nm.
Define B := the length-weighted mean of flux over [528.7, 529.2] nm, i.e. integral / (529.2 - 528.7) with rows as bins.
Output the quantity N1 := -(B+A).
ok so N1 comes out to -16.6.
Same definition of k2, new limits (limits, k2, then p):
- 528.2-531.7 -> 69.5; 8.34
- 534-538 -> 65.2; 8.08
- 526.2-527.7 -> 60.7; 7.79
